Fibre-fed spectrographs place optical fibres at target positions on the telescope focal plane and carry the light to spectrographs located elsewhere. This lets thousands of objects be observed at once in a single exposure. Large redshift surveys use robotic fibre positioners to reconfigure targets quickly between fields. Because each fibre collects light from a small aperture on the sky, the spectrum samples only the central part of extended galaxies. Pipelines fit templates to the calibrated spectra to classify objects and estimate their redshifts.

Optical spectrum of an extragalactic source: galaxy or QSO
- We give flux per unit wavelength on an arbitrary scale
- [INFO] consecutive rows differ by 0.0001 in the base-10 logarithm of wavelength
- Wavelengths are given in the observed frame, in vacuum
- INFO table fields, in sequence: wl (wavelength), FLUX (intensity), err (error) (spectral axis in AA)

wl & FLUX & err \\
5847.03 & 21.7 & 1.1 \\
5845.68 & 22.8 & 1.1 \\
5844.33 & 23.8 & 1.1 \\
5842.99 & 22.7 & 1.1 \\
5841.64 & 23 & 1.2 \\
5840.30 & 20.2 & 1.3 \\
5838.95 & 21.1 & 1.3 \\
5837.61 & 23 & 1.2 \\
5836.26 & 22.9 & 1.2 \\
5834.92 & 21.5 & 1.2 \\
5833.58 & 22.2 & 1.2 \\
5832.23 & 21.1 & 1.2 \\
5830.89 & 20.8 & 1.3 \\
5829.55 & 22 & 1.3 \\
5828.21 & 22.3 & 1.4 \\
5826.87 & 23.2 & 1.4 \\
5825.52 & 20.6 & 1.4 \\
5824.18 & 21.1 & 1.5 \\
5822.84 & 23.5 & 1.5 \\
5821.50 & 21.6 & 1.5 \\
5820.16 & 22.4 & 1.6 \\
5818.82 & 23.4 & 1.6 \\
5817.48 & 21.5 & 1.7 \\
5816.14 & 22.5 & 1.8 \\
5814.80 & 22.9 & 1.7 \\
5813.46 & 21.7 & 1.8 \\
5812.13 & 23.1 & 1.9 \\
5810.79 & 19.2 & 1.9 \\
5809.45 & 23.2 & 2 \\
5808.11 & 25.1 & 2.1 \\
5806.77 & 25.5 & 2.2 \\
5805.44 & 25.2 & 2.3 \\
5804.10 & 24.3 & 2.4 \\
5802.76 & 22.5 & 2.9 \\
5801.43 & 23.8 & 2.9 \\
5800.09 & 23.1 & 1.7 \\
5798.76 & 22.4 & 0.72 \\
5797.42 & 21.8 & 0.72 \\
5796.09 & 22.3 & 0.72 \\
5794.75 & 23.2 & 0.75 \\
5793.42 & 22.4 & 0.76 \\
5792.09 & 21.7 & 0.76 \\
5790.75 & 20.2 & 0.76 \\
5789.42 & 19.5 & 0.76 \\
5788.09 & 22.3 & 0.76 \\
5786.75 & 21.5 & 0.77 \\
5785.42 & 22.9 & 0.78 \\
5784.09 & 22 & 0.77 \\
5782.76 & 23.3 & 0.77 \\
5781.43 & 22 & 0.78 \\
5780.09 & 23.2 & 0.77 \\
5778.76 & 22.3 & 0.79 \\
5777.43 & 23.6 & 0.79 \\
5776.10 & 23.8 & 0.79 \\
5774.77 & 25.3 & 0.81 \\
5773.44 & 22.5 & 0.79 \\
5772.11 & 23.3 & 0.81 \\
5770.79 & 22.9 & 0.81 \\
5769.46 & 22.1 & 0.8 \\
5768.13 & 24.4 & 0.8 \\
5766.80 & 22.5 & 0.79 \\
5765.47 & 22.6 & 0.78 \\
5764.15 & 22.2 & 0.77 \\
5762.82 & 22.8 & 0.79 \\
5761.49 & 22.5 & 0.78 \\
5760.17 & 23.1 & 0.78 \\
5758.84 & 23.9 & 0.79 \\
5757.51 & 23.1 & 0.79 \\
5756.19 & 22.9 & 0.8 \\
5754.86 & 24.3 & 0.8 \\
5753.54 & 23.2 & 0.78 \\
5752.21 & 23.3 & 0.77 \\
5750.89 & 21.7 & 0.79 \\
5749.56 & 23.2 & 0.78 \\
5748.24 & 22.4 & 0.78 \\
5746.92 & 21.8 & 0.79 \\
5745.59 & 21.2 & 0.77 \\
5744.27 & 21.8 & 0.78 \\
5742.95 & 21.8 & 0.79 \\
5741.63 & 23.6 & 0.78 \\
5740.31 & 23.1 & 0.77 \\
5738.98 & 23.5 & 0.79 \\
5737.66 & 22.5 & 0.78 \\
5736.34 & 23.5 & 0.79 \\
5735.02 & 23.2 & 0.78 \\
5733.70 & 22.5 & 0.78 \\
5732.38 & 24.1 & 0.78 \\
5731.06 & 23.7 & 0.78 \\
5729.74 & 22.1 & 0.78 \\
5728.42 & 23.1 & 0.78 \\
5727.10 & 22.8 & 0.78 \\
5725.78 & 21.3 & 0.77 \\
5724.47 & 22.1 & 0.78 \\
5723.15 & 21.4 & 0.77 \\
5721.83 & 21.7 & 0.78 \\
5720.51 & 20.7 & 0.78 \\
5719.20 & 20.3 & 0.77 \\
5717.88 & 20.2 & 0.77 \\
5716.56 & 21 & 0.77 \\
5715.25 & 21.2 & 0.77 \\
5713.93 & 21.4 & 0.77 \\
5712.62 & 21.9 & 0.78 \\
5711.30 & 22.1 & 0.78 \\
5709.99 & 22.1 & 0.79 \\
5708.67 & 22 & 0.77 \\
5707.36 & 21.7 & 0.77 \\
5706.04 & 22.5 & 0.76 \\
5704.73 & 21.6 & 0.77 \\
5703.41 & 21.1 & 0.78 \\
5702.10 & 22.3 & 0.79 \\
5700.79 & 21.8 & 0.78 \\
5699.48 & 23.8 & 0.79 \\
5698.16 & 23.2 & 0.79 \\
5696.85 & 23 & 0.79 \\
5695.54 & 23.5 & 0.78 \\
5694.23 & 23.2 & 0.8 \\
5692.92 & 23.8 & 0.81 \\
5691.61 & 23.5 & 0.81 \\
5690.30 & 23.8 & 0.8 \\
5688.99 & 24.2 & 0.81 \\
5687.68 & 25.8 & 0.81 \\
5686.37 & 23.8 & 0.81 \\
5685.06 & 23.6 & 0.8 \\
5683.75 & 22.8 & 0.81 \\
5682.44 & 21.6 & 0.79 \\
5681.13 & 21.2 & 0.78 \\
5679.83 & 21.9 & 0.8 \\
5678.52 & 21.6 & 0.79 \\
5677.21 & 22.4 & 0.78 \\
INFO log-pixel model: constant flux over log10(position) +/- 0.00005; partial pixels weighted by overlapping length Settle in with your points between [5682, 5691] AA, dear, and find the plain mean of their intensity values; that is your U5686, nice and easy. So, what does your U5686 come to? 23.7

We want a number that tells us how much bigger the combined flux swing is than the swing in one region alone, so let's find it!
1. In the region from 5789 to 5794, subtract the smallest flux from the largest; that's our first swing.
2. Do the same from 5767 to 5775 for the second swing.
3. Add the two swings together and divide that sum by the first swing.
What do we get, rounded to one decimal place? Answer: 2.1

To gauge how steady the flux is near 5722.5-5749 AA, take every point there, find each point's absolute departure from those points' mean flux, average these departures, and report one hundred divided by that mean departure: 135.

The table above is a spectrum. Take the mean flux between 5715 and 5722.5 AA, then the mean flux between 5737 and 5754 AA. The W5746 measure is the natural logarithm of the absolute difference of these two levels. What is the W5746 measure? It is 0.5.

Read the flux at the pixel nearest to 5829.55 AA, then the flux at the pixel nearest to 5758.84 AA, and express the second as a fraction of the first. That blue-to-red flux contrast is 1.09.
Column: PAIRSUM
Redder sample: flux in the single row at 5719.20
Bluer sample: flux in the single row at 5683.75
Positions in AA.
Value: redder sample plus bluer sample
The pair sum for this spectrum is 43.1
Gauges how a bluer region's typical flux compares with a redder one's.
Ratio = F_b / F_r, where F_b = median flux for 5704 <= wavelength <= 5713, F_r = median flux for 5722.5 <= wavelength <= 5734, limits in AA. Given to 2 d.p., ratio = 0.98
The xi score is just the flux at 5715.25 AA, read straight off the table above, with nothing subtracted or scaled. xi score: 21.2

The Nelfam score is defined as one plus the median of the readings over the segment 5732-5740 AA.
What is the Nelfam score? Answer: 24.35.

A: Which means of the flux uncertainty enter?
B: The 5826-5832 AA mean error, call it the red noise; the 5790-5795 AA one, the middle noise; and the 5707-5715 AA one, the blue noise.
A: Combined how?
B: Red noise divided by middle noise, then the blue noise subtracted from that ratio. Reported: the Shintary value 1.0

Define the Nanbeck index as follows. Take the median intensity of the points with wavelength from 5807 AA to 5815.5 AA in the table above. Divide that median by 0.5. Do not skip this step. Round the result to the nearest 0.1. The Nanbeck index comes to 46.0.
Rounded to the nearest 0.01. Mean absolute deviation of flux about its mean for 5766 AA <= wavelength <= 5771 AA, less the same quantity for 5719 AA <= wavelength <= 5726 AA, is 0.21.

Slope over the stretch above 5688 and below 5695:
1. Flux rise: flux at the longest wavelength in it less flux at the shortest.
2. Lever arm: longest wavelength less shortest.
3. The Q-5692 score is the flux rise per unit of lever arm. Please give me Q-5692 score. -0.2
